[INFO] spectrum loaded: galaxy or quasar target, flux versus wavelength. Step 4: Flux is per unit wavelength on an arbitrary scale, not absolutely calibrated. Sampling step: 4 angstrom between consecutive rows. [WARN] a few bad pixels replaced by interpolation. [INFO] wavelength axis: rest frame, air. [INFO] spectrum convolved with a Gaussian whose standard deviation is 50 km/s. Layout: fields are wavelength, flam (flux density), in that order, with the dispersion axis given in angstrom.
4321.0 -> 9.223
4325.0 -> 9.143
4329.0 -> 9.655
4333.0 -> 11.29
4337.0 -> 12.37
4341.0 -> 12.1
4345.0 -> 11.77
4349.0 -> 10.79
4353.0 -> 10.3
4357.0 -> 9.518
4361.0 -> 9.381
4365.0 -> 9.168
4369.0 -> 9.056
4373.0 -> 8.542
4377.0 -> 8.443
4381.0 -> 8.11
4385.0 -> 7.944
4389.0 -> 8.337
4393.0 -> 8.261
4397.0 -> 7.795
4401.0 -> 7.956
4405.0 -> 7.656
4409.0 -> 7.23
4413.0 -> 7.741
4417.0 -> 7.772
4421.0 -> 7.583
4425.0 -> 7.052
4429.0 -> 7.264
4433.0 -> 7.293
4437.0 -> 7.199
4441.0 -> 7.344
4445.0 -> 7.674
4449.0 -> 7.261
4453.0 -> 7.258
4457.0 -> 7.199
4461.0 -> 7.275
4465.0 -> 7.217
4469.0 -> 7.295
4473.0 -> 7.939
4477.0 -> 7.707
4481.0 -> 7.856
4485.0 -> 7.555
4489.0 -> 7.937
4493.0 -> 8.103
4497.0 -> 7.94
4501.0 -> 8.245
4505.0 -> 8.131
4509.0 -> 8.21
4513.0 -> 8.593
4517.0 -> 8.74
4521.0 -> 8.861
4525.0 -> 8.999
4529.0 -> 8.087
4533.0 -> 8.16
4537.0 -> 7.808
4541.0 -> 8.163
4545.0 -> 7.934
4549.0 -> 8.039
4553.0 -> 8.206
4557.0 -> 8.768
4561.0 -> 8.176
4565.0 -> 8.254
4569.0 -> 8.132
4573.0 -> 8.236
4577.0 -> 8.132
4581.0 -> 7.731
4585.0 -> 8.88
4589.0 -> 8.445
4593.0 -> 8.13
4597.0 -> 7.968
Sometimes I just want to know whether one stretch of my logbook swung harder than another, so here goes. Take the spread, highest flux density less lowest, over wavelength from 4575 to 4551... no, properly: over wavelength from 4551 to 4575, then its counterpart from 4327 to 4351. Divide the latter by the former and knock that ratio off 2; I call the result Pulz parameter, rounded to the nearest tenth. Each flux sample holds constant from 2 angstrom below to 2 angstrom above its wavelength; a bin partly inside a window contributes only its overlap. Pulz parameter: -2.3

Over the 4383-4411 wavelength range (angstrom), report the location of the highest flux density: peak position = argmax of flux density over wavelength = 4389.0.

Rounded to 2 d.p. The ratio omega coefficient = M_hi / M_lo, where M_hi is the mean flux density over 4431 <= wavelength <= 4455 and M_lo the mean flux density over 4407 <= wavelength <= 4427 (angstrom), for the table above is 0.98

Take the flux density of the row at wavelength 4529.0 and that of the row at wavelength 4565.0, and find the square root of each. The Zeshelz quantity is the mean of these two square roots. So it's 2.86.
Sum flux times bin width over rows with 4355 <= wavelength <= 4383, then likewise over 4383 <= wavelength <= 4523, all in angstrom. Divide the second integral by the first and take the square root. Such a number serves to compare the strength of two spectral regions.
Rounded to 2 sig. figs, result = 2.1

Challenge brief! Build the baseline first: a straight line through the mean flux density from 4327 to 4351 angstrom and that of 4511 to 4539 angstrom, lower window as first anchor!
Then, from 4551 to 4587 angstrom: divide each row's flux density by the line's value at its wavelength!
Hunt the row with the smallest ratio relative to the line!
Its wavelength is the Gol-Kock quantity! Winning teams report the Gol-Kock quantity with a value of 4581.0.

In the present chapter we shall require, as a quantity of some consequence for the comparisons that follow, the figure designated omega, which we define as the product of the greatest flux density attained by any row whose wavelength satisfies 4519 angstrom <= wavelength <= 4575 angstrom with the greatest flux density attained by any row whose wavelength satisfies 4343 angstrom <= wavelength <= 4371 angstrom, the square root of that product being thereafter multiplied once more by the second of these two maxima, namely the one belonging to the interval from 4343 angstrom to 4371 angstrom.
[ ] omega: 121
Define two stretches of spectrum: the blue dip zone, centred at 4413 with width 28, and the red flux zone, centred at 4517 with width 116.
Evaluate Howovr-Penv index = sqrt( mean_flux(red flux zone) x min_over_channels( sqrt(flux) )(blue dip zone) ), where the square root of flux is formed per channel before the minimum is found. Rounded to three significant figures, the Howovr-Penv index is 4.63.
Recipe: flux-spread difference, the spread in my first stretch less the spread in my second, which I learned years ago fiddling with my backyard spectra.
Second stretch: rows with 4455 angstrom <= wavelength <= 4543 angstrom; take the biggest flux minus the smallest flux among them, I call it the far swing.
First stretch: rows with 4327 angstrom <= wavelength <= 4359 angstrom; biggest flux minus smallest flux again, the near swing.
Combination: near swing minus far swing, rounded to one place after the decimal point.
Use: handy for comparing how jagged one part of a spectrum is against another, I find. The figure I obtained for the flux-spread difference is 1.1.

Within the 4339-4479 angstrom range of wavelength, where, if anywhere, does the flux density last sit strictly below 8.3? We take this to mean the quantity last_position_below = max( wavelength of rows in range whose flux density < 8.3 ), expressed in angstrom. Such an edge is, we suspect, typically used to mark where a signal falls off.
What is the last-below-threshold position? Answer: 4477.0 angstrom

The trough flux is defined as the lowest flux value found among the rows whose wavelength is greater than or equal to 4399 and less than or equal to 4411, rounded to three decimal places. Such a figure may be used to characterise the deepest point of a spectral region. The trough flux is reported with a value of 7.230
